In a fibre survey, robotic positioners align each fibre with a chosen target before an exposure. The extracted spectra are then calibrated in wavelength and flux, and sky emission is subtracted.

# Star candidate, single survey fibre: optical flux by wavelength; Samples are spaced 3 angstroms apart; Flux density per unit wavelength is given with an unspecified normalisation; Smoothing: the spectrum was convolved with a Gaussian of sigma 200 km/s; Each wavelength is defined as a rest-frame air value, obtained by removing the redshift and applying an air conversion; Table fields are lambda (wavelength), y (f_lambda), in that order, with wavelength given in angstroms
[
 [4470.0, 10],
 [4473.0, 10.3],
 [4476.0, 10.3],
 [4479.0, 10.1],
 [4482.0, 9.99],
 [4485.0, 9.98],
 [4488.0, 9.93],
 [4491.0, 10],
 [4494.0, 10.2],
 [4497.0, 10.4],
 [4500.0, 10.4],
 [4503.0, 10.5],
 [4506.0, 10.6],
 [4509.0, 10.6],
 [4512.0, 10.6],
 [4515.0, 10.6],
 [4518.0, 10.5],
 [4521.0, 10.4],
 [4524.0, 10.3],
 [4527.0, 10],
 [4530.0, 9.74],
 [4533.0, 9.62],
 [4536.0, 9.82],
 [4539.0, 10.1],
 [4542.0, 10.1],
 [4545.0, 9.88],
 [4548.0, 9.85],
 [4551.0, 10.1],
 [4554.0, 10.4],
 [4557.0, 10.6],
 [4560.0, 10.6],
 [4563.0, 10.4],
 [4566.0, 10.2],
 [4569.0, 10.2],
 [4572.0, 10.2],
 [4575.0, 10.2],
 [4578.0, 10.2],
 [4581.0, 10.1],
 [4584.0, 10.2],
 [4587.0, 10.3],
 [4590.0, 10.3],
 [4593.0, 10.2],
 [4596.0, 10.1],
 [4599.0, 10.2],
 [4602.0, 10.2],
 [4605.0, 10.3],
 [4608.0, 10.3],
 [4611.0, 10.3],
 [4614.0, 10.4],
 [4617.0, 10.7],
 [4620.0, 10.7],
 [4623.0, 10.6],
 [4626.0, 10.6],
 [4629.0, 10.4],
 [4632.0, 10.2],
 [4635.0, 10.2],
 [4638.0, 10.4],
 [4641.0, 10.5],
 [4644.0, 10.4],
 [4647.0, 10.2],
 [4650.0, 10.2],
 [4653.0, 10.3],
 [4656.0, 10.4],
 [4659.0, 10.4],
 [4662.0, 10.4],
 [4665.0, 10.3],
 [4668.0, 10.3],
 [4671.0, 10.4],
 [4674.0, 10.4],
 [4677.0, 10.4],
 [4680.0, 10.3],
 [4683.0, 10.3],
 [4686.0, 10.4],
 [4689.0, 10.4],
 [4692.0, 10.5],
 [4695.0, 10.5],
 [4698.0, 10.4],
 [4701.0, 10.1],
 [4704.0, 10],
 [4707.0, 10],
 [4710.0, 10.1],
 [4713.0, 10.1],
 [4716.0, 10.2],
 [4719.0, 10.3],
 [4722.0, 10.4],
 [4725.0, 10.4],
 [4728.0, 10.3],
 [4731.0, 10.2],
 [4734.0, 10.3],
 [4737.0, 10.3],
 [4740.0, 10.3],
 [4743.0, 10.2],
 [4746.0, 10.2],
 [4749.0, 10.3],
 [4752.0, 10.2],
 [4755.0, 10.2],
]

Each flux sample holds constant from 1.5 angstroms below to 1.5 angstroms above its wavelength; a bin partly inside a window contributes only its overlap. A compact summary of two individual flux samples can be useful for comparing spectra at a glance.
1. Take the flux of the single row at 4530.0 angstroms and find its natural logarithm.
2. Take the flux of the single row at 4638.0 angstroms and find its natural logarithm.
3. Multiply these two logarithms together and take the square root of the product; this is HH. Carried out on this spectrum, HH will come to 2.31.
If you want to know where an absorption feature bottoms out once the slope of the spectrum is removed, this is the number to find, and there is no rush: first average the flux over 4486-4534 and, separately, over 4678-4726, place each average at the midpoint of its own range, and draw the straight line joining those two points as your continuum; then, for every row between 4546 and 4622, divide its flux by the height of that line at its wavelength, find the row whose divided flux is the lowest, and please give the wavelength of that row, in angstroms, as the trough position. 4548.0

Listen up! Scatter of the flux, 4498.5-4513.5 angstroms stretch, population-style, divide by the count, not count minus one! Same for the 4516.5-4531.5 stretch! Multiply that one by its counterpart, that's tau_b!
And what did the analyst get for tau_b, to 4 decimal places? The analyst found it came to 0.0224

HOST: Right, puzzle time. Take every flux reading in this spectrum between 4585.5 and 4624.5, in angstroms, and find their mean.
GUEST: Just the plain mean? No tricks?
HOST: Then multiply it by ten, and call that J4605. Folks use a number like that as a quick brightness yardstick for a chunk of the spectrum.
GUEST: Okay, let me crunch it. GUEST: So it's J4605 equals 103.5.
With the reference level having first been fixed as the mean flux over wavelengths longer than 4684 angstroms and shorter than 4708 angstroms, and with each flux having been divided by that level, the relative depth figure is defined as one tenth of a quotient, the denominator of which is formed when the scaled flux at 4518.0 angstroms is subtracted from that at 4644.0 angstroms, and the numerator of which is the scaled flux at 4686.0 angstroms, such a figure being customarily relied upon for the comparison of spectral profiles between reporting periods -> -10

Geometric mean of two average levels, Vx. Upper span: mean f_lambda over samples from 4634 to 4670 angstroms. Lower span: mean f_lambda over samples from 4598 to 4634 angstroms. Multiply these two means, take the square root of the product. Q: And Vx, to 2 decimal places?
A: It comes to 10.37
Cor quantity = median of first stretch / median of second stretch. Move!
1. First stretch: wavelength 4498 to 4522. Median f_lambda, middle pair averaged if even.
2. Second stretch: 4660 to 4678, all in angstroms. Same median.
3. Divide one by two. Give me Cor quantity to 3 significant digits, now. 1.01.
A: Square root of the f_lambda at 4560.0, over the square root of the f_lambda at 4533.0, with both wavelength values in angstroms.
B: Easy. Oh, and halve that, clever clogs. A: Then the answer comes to 0.525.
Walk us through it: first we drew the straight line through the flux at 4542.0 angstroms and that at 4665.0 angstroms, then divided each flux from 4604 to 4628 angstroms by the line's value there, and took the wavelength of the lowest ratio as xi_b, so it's 4611.0 angstroms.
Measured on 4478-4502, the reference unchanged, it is 4488.0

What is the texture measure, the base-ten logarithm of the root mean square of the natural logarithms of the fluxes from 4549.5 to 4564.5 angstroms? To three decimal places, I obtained 0.370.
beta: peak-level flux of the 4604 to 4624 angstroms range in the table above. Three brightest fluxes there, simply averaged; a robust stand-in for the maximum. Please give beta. 10.7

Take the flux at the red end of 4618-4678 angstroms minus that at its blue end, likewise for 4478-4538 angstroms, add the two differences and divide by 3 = -0.19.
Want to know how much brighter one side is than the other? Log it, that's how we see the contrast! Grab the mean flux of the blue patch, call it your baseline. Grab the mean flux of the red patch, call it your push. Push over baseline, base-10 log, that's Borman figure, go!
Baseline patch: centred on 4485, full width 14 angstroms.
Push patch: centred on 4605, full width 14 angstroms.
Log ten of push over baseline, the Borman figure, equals 0.011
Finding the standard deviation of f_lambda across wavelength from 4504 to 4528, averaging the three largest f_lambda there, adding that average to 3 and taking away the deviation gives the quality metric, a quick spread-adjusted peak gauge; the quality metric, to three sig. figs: 13.4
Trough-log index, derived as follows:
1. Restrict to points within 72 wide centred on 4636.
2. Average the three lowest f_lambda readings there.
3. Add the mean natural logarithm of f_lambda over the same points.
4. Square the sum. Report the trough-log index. 157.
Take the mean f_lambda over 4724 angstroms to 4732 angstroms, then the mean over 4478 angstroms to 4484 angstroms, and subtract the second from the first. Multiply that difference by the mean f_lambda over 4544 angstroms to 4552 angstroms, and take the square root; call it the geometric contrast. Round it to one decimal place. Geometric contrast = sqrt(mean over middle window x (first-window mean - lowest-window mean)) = 1.6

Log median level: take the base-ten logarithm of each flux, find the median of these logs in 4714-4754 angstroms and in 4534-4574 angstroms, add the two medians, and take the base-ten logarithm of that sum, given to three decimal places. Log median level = 0.306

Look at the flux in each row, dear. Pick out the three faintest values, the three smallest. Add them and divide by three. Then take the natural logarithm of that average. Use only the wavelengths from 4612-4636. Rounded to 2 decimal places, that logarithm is 2.33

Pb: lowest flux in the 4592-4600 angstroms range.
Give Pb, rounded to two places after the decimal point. 10.10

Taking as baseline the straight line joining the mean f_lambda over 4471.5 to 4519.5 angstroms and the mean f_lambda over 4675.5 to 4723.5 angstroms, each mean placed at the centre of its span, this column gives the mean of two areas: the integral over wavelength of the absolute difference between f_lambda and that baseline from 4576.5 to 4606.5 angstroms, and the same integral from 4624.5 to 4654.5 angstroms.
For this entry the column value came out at 3.2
